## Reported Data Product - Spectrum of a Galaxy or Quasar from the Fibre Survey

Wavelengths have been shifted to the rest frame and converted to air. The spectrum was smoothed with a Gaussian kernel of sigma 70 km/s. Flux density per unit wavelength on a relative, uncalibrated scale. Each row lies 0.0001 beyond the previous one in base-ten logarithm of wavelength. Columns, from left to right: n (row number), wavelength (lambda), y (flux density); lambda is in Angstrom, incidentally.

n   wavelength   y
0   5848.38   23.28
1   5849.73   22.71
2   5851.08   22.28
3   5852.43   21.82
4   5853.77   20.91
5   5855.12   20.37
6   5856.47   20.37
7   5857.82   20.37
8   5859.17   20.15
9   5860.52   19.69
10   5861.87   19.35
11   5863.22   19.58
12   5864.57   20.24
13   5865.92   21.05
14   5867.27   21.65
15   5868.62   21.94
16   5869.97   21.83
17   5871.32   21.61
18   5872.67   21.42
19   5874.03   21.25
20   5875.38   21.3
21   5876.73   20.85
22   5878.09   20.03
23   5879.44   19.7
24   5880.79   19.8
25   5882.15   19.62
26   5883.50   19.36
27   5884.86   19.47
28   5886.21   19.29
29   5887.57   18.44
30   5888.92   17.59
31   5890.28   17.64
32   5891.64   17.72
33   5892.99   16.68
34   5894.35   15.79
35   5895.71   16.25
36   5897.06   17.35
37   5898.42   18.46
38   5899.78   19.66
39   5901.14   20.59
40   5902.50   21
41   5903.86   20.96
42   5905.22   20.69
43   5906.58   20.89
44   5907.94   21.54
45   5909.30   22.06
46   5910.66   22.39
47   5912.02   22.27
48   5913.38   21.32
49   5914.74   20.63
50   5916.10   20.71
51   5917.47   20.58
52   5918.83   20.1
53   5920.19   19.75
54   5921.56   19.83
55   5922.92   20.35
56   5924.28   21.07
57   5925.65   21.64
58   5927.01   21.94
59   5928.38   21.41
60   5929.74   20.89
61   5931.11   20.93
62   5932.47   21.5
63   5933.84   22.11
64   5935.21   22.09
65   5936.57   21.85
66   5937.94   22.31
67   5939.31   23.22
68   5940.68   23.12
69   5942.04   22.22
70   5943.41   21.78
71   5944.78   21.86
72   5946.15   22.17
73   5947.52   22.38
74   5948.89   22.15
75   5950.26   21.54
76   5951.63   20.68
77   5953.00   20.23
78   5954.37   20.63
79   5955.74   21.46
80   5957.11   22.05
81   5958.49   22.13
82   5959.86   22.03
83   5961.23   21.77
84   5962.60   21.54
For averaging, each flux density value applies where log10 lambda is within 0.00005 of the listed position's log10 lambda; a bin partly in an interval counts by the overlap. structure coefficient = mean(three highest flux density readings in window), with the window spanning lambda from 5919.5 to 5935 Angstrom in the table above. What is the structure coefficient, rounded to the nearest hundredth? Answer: 21.90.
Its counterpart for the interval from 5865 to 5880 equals 21.81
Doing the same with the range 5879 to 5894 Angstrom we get 19.71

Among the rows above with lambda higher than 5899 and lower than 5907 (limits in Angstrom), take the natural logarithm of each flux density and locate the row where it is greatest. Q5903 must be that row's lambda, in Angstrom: 5902.50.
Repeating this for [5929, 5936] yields 5933.84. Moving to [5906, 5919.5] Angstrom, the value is 5910.66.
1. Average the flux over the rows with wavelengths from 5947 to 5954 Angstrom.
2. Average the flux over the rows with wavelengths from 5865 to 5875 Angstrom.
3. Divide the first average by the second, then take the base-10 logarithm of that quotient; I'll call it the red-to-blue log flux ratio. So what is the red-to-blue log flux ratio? -0.003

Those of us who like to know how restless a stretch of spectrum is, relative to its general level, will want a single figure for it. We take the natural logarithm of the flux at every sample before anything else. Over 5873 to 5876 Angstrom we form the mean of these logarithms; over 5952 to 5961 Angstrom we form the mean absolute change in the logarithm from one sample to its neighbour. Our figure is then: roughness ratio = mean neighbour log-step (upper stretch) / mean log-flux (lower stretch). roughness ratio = 0.0062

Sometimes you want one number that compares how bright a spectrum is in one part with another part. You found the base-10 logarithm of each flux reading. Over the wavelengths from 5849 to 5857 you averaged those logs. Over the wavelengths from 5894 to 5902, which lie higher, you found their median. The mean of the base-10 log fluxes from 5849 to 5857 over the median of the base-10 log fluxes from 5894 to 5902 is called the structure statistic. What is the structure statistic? 1.06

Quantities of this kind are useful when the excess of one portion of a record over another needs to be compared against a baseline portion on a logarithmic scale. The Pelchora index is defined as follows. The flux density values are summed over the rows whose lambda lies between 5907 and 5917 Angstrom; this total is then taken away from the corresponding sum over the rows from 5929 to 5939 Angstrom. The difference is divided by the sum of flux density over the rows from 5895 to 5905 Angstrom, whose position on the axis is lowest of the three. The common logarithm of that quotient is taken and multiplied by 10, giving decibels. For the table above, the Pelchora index -22.5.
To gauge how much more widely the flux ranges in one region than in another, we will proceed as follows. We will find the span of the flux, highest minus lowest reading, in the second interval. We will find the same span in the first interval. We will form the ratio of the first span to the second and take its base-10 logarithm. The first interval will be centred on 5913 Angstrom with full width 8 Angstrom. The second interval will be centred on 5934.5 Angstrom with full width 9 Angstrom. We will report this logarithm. 0.11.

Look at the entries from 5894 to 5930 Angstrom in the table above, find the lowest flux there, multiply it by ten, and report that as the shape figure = 158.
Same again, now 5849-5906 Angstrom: 158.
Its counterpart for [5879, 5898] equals 158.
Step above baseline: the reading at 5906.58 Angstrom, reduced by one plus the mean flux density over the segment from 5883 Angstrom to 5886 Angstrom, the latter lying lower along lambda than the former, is 0.5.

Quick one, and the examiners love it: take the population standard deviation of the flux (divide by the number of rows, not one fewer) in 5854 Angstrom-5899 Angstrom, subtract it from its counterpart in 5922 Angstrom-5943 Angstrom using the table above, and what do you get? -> -0.86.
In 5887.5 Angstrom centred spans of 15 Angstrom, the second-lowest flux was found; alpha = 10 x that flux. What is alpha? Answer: 167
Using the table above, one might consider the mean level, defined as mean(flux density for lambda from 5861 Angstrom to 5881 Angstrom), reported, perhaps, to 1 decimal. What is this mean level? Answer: 20.8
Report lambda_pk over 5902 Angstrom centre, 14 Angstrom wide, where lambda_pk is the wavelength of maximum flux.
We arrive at 5907.94 Angstrom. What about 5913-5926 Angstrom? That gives 5925.65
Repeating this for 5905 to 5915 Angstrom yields 5910.66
